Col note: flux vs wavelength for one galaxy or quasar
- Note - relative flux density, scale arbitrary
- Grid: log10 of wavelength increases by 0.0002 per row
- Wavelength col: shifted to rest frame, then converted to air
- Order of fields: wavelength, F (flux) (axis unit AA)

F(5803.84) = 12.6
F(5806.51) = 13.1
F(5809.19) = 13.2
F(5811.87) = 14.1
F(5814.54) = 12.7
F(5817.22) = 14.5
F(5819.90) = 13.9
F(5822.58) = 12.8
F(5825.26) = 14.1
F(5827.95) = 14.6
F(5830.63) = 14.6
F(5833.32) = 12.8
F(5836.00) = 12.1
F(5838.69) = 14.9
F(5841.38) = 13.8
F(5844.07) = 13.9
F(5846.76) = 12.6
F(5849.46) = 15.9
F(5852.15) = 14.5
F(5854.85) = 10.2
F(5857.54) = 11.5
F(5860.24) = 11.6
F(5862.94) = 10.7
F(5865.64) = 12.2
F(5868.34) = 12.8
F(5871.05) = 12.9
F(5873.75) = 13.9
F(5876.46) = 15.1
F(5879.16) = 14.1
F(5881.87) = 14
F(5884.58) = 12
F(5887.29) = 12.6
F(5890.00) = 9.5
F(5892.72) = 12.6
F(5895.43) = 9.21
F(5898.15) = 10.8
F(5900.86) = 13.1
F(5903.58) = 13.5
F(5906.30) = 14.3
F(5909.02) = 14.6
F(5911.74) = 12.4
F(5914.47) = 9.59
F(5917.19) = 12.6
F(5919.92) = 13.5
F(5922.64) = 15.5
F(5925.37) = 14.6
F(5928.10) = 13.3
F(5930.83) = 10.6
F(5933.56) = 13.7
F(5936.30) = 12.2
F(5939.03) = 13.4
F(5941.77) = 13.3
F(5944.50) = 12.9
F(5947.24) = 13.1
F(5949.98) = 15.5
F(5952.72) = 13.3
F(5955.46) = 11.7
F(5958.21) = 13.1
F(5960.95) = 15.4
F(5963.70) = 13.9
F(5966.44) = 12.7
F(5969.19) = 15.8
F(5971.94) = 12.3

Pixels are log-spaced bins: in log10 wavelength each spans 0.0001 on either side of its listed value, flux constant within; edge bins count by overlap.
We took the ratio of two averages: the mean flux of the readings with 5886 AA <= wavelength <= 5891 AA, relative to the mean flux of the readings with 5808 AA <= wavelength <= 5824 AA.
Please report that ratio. 0.82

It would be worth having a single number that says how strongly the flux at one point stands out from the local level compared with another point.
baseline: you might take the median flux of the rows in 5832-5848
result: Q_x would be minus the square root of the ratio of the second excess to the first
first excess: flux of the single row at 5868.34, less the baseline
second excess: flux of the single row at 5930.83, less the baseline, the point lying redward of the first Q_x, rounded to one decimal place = -2.3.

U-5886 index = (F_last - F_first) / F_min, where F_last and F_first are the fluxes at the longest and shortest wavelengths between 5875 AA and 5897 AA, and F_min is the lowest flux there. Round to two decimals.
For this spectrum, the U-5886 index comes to -0.64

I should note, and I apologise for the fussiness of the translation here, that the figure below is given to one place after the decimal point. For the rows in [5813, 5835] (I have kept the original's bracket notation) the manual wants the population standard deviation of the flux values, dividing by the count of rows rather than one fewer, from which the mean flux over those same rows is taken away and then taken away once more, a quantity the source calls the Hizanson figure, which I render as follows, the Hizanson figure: -26.7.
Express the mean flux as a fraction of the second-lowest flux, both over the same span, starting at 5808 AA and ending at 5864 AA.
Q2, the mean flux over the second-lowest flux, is 1.24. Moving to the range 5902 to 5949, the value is 1.24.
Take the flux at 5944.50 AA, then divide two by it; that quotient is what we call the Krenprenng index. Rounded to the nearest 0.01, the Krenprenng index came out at 0.16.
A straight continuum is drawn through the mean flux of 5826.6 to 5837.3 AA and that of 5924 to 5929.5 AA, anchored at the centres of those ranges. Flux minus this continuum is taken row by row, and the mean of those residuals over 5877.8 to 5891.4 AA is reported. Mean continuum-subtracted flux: -1.3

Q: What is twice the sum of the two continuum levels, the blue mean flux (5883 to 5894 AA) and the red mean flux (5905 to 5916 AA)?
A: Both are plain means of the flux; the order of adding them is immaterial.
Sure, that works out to 48.8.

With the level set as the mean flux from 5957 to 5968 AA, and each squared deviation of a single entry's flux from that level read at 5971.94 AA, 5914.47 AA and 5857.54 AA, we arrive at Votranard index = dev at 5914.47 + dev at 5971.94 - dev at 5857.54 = 15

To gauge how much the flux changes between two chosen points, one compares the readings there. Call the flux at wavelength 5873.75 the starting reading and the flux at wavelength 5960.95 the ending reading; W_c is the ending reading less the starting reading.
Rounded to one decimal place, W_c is 1.5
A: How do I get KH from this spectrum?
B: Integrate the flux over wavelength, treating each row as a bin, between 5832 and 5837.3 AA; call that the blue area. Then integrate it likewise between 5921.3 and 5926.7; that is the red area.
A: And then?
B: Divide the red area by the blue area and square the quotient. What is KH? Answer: 1.51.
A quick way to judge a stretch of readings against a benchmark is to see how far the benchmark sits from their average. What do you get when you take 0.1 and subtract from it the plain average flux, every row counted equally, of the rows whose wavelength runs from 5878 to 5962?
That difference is -12.8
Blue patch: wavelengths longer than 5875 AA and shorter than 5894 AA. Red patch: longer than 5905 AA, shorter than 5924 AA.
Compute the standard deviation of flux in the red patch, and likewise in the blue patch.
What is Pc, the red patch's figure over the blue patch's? 1.06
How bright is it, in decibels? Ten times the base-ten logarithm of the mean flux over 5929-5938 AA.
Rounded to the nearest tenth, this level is 10.9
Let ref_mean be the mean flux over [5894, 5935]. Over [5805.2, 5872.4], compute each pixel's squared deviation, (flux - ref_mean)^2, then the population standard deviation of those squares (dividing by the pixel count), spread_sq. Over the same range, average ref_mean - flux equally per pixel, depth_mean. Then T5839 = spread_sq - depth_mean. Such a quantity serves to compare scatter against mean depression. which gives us 2.8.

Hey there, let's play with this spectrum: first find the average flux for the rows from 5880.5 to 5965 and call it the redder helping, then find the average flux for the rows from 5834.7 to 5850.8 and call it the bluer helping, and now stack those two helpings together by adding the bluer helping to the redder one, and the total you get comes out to 26.8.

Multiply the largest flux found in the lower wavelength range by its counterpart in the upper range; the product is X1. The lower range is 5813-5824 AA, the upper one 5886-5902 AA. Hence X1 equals 190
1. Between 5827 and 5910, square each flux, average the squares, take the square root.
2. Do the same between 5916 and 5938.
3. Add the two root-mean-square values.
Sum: 26.4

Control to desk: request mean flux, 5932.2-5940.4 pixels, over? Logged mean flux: 13.1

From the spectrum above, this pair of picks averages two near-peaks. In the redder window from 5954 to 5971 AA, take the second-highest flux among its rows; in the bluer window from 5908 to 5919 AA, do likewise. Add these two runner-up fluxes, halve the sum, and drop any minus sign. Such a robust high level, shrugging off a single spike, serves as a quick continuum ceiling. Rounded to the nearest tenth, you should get 14.0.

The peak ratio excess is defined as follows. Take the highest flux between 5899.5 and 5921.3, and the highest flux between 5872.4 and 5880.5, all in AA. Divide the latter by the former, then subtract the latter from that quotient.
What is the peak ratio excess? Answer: -14.1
